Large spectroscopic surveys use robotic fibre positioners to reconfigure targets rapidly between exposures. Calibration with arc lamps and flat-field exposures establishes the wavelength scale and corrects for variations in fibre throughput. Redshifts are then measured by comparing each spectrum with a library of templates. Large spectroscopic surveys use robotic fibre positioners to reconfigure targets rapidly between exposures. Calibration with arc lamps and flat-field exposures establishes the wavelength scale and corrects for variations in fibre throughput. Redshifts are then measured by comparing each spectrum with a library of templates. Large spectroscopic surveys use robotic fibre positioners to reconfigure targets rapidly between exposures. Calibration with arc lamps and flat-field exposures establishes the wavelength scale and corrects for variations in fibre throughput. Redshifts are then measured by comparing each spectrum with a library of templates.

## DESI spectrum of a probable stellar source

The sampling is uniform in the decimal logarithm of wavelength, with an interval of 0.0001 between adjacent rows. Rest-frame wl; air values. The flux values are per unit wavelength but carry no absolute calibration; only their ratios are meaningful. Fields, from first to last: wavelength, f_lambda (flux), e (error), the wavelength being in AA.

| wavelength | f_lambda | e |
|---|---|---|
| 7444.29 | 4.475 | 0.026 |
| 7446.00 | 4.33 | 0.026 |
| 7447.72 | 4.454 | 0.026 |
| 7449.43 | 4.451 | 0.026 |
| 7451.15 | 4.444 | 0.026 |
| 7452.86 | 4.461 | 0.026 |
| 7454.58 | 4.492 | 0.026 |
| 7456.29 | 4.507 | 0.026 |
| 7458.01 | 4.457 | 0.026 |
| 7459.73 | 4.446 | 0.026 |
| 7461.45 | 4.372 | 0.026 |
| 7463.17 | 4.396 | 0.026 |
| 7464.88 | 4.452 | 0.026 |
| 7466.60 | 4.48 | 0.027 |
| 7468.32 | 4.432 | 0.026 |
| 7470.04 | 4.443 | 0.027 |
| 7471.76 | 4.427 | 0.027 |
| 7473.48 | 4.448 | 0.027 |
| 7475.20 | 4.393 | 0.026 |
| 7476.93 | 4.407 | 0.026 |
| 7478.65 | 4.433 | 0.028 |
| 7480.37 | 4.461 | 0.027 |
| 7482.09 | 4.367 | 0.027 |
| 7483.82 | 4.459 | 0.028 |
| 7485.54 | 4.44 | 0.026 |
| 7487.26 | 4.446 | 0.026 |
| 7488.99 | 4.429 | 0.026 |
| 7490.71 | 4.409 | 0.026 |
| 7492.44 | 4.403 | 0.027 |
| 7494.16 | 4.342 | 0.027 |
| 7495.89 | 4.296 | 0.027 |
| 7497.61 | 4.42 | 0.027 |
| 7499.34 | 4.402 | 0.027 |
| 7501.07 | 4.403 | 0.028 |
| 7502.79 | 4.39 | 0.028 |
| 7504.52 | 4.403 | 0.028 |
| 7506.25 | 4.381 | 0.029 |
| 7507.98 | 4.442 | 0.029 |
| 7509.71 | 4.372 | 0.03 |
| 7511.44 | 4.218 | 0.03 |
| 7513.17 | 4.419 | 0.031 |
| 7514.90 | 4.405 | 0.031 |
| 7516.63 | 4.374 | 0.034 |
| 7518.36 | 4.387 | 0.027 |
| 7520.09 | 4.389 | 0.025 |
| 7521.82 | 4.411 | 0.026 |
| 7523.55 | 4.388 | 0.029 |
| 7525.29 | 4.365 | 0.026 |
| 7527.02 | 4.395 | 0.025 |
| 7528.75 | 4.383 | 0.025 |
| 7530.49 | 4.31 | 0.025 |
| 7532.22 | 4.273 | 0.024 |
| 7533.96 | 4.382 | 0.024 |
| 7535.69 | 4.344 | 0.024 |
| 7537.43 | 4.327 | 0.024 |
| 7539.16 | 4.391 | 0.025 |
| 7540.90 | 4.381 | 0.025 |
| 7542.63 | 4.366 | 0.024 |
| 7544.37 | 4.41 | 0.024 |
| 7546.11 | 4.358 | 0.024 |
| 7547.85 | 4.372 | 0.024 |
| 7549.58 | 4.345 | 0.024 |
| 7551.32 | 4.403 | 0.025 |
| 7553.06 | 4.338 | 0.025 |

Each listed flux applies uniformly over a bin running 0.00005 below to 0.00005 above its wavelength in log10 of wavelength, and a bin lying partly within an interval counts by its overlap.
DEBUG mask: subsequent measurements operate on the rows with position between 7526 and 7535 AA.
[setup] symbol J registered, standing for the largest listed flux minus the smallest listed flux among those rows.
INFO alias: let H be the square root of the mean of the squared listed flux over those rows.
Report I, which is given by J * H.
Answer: 0.53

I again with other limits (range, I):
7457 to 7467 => 0.48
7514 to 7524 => 0.16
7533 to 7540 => 0.28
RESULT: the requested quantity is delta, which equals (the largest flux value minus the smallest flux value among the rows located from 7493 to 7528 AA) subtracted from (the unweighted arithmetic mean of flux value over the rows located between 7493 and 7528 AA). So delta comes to 4.16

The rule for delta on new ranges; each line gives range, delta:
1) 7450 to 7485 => 4.30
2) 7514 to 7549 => 4.23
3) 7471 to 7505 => 4.24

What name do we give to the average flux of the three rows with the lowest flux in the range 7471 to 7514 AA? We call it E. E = 4.285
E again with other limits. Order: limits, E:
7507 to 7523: 4.321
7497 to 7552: 4.267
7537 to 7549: 4.350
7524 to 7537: 4.309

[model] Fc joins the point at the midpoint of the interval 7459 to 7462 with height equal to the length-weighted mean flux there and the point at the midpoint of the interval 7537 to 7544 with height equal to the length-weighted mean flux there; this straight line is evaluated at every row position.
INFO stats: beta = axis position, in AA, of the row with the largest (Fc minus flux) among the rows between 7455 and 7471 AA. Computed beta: 7461.45 AA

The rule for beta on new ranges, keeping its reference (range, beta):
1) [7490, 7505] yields 7495.89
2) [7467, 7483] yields 7482.09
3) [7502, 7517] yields 7511.44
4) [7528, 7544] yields 7532.22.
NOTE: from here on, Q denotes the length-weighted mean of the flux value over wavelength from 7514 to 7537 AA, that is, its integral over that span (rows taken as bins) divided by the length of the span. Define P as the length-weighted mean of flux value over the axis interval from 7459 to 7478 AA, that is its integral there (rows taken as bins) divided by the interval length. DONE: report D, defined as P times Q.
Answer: 19.34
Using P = 4.43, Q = 4.37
